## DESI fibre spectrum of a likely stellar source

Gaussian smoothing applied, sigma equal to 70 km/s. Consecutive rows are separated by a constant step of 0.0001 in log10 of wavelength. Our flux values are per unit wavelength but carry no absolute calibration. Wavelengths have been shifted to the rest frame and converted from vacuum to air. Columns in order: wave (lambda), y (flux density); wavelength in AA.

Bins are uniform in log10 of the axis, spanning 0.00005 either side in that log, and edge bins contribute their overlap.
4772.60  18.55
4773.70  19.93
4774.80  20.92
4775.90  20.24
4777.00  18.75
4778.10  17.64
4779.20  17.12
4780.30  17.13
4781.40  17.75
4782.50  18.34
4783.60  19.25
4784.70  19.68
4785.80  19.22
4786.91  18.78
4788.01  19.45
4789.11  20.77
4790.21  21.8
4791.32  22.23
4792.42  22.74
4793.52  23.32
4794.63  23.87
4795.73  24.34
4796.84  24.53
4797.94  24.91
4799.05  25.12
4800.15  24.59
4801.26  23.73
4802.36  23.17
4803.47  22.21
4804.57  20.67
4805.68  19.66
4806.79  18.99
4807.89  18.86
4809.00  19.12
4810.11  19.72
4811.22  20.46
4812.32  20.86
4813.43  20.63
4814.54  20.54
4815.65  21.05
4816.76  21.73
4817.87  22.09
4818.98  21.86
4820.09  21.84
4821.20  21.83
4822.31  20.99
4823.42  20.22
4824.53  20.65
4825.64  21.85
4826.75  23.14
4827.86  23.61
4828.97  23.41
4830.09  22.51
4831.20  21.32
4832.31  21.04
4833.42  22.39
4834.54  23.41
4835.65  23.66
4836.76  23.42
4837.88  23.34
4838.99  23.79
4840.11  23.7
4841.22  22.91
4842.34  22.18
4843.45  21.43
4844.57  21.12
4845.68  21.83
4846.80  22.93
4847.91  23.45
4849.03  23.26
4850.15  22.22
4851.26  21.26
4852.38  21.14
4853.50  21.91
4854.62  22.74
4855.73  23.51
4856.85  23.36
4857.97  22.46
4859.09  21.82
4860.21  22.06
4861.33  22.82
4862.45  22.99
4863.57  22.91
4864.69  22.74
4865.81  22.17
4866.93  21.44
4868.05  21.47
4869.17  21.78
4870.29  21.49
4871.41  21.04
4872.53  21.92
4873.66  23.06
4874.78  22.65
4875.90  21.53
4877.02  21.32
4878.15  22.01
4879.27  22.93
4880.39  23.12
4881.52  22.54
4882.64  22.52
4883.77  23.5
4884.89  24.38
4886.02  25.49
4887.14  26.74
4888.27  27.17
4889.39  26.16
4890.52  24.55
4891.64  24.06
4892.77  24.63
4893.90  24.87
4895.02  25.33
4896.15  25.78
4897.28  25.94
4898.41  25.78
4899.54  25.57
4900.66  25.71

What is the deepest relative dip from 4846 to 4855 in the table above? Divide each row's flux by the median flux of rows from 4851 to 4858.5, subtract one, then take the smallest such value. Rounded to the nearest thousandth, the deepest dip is -0.059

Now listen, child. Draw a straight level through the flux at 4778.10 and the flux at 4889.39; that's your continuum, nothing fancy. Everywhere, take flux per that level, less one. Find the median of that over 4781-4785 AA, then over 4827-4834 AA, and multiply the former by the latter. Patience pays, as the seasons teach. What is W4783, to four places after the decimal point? 0.0014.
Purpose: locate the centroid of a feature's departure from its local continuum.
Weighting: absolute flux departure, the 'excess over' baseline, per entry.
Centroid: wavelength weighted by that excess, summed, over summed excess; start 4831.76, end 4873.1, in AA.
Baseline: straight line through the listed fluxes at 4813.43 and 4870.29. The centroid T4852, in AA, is 4848.0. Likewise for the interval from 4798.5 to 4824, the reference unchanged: 4806.7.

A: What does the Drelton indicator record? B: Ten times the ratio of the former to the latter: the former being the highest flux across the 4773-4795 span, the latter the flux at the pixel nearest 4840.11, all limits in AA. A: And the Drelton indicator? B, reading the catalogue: 10.1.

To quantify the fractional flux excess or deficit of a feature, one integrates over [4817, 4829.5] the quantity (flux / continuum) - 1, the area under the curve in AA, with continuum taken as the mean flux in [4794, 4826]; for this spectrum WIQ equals 0.13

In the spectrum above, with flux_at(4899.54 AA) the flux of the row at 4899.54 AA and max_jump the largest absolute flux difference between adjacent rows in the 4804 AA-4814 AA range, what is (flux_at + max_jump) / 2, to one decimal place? 13.3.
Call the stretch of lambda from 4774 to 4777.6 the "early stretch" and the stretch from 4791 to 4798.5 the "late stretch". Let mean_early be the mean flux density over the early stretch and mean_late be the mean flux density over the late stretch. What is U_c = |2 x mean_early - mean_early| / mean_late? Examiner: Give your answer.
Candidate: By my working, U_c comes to 0.84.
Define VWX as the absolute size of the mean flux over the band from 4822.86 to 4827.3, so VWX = 21.5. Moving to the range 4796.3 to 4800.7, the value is 24.8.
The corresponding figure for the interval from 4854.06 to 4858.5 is 23.0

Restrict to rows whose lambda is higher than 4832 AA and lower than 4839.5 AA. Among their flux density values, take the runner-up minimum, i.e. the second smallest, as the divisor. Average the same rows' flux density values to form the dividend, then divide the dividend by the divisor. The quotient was 1.03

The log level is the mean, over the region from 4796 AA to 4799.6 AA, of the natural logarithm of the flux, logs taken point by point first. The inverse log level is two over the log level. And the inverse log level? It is 0.62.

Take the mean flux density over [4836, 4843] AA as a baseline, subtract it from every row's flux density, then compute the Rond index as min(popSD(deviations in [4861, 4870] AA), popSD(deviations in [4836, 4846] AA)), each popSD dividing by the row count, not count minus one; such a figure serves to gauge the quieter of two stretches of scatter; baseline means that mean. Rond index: 0.62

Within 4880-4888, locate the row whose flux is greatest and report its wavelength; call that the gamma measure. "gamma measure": 4887.14 AA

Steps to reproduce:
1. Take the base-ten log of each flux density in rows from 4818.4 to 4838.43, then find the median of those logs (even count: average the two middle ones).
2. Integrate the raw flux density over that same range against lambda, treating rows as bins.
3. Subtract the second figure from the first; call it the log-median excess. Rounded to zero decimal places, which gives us -444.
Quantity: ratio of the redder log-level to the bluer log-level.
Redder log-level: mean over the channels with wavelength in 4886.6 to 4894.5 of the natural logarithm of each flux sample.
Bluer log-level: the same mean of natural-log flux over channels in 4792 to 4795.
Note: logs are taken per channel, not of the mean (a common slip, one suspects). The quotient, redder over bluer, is 1.03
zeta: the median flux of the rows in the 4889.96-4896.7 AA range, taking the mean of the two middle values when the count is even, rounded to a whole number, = 25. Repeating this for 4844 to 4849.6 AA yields 23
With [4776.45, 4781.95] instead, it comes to 18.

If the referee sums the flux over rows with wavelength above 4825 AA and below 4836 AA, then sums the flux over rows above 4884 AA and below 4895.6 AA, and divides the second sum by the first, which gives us 1.12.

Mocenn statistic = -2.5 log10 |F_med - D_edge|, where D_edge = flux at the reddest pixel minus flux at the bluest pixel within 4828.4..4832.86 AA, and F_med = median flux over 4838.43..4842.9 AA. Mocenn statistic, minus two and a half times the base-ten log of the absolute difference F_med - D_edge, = -3.52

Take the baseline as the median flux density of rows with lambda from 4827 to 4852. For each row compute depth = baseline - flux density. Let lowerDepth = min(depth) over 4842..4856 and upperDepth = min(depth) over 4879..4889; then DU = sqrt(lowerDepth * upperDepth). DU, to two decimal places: 1.58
